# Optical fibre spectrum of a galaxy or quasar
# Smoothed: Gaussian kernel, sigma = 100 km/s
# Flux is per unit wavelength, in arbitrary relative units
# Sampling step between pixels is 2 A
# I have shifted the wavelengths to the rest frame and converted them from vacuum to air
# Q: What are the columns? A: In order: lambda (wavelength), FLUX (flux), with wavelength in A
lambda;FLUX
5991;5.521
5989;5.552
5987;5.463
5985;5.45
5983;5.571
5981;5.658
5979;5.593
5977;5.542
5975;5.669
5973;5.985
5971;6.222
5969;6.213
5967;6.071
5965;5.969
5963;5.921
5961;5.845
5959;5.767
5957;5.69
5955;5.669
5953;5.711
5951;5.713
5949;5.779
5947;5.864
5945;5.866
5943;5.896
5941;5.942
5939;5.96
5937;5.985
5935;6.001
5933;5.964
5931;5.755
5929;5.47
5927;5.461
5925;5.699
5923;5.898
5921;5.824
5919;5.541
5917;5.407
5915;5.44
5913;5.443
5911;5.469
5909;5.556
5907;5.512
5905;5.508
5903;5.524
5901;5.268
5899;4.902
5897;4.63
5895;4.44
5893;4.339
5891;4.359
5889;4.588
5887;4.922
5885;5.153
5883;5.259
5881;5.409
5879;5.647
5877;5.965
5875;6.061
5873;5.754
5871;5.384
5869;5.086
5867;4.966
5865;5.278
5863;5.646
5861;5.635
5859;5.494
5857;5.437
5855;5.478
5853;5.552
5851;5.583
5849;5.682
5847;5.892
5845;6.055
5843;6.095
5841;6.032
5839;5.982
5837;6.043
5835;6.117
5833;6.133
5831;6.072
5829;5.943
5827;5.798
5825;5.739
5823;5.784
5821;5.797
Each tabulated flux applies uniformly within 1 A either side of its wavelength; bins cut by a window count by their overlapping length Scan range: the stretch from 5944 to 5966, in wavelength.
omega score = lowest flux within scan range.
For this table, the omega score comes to 5.669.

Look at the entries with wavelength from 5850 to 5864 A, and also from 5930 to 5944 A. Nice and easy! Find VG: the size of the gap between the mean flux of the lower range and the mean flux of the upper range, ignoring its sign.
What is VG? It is 0.38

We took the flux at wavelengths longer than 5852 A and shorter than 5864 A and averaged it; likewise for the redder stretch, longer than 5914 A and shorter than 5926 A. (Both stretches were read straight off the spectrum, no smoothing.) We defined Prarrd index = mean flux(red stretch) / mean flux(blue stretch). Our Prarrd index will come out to 1.02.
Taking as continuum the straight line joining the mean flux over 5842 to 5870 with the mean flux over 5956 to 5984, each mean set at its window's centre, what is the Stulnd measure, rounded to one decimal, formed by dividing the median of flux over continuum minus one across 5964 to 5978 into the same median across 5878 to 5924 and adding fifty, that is 48.1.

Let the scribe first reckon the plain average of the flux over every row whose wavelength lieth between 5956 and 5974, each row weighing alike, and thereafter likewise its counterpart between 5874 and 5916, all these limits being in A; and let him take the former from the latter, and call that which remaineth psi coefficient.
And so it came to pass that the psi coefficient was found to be -0.76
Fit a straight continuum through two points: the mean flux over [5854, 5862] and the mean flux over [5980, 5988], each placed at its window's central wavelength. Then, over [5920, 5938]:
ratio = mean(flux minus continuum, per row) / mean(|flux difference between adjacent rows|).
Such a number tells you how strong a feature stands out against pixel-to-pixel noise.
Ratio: 1.9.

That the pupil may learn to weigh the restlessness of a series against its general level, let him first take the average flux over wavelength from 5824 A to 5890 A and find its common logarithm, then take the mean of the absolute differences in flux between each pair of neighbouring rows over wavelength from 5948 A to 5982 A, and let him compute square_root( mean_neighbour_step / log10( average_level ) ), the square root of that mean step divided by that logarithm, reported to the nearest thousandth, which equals 0.349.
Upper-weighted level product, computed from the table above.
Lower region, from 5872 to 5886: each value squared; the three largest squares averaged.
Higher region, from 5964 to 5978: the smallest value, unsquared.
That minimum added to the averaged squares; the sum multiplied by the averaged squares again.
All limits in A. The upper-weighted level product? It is 1430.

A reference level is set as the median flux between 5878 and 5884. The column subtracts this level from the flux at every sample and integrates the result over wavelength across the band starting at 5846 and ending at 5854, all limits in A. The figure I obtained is 2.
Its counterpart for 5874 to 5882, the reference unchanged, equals 3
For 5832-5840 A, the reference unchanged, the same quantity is 5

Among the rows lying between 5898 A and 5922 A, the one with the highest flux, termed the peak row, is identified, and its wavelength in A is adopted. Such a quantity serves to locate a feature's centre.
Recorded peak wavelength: 5921 A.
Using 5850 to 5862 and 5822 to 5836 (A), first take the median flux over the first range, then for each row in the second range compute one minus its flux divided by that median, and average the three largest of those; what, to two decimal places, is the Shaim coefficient -0.05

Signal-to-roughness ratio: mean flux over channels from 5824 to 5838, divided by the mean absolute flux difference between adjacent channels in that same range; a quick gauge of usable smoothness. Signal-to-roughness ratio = 74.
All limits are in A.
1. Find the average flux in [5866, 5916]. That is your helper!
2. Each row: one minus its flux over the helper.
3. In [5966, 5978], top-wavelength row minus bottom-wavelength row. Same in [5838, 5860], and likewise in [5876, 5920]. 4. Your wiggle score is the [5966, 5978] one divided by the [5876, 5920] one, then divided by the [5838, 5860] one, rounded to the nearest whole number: 13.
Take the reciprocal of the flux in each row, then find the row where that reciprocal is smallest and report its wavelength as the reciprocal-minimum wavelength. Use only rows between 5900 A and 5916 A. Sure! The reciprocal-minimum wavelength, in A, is 5909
